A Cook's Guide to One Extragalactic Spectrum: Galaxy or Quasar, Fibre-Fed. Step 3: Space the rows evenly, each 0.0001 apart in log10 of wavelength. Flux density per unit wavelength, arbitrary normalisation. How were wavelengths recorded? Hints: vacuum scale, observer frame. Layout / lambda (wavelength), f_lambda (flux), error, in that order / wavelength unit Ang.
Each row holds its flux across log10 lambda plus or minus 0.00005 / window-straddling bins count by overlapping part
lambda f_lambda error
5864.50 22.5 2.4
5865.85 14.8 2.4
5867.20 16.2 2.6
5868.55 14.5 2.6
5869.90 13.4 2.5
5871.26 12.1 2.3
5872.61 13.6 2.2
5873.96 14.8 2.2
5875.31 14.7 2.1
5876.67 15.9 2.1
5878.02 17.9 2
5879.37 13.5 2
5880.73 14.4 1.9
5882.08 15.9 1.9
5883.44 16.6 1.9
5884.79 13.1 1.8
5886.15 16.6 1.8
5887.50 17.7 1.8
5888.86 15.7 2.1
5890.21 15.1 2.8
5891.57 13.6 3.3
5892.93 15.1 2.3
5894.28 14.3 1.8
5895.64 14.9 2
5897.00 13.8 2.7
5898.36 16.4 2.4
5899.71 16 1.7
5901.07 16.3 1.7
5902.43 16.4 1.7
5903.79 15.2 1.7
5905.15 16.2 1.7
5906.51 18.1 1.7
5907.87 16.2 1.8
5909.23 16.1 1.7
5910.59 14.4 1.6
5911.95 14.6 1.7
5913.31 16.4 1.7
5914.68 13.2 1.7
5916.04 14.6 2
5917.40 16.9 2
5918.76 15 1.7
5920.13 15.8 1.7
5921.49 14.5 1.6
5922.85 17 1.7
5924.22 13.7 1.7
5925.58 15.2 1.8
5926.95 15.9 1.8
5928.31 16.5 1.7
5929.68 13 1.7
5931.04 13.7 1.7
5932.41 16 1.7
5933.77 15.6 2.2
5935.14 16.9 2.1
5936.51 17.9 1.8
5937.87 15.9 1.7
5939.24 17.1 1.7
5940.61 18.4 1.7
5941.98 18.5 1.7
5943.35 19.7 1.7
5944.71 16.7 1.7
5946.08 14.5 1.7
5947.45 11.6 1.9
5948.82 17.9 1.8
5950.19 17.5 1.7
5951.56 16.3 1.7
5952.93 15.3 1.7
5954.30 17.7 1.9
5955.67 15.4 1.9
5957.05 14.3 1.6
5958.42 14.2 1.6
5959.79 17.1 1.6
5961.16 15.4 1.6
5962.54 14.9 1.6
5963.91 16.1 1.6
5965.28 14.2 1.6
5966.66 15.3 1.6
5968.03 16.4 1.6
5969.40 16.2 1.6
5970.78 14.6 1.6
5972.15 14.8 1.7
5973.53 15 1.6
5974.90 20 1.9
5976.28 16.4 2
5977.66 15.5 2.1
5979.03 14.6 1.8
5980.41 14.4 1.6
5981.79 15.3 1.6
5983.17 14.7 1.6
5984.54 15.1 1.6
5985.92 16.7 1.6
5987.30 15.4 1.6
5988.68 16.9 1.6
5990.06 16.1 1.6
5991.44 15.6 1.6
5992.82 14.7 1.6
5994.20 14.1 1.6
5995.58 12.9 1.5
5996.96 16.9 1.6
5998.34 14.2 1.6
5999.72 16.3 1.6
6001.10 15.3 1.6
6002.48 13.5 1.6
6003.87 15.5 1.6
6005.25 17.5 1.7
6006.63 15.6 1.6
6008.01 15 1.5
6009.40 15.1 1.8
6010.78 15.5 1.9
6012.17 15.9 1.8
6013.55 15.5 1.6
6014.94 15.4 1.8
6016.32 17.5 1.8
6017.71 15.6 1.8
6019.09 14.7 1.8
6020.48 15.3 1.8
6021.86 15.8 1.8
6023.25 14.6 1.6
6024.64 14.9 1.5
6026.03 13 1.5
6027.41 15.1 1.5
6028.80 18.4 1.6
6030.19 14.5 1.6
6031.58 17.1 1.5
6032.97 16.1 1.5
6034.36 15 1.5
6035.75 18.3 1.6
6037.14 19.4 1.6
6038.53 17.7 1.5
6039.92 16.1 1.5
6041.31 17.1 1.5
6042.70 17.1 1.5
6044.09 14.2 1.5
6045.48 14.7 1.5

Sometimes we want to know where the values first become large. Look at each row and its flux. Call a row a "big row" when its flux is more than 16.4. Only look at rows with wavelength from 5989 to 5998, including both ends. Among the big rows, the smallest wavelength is 5996.96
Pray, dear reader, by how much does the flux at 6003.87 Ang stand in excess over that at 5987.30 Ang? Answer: 0.10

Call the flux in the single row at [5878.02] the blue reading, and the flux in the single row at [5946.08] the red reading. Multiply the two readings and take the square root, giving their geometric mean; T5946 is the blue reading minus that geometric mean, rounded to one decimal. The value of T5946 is 1.8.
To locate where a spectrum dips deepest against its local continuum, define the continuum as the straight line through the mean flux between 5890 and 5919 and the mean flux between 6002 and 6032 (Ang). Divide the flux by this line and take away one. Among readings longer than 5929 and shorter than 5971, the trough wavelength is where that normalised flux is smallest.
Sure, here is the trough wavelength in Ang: 5947.45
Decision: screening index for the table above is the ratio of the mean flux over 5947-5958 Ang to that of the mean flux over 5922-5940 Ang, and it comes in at 1.00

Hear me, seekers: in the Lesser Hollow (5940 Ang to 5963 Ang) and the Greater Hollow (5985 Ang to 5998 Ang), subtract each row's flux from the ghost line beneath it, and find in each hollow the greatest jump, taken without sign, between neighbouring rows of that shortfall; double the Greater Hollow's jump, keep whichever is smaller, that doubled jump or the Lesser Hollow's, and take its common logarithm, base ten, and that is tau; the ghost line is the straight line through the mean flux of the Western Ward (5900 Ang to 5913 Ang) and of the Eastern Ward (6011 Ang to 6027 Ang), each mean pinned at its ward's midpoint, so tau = 0.80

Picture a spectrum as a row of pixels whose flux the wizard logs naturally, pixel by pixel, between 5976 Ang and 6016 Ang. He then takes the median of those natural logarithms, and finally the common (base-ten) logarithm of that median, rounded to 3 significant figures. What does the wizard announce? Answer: 0.437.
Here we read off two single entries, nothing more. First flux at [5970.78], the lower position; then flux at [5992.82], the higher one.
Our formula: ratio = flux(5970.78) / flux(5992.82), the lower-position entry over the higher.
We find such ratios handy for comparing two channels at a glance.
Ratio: 0.99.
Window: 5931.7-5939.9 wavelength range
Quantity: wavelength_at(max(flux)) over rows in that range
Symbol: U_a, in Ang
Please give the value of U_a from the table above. 5936.51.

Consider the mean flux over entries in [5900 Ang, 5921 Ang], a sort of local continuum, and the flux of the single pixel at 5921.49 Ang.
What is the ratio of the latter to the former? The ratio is 0.92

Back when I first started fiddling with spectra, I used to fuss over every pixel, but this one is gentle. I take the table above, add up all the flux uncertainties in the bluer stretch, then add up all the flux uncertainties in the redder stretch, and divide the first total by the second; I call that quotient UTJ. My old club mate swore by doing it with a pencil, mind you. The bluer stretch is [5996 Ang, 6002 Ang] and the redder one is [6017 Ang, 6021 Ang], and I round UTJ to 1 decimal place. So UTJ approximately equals 1.2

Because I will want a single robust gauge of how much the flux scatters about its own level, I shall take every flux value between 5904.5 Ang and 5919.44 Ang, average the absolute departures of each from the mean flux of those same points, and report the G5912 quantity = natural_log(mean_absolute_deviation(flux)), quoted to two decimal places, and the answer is 0.13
